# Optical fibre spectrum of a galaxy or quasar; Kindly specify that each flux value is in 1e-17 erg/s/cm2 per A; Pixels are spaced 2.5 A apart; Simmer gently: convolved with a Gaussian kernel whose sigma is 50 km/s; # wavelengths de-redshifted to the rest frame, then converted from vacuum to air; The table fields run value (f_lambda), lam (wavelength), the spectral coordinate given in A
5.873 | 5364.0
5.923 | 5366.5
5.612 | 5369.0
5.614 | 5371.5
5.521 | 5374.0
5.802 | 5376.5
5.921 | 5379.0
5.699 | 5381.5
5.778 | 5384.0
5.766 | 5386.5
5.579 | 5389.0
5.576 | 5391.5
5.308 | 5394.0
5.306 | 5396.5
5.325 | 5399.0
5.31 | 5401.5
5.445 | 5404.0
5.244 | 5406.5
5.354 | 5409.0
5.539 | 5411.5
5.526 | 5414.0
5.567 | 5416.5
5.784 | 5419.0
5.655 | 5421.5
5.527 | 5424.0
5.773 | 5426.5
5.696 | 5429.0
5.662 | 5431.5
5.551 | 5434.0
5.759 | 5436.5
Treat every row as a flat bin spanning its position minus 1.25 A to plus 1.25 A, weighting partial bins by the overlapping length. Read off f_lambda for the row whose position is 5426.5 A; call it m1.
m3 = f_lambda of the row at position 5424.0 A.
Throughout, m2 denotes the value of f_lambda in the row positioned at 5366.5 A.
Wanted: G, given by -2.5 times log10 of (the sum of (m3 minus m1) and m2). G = -1.89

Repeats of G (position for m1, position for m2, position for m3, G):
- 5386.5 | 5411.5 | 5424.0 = -1.81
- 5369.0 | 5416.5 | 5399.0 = -1.81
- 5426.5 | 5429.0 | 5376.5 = -1.89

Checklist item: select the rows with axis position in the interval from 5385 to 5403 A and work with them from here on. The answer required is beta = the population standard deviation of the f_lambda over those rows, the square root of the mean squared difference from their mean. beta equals 0.17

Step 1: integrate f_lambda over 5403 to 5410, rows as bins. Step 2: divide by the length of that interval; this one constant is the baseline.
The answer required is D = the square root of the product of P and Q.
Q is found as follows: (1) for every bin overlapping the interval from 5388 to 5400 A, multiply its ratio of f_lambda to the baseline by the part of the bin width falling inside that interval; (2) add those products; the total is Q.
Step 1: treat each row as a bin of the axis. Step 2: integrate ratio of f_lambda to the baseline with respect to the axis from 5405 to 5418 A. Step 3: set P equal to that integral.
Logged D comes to 12.7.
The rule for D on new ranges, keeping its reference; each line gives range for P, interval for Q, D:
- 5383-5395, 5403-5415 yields 12.4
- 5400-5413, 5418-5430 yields 12.9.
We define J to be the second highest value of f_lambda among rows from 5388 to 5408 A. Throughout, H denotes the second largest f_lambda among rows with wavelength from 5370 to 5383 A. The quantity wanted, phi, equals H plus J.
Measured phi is 11.4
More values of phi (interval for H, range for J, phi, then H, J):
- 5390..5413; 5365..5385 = 11.5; 5.539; 5.921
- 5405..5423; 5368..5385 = 11.5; 5.655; 5.802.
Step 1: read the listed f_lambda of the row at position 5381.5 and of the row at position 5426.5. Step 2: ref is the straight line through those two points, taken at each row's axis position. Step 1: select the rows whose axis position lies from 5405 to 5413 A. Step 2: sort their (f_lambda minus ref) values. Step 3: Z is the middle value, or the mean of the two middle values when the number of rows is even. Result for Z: -0.39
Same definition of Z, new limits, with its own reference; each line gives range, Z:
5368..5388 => 0.03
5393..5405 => -0.41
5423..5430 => -0.08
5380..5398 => -0.13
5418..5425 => -0.11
